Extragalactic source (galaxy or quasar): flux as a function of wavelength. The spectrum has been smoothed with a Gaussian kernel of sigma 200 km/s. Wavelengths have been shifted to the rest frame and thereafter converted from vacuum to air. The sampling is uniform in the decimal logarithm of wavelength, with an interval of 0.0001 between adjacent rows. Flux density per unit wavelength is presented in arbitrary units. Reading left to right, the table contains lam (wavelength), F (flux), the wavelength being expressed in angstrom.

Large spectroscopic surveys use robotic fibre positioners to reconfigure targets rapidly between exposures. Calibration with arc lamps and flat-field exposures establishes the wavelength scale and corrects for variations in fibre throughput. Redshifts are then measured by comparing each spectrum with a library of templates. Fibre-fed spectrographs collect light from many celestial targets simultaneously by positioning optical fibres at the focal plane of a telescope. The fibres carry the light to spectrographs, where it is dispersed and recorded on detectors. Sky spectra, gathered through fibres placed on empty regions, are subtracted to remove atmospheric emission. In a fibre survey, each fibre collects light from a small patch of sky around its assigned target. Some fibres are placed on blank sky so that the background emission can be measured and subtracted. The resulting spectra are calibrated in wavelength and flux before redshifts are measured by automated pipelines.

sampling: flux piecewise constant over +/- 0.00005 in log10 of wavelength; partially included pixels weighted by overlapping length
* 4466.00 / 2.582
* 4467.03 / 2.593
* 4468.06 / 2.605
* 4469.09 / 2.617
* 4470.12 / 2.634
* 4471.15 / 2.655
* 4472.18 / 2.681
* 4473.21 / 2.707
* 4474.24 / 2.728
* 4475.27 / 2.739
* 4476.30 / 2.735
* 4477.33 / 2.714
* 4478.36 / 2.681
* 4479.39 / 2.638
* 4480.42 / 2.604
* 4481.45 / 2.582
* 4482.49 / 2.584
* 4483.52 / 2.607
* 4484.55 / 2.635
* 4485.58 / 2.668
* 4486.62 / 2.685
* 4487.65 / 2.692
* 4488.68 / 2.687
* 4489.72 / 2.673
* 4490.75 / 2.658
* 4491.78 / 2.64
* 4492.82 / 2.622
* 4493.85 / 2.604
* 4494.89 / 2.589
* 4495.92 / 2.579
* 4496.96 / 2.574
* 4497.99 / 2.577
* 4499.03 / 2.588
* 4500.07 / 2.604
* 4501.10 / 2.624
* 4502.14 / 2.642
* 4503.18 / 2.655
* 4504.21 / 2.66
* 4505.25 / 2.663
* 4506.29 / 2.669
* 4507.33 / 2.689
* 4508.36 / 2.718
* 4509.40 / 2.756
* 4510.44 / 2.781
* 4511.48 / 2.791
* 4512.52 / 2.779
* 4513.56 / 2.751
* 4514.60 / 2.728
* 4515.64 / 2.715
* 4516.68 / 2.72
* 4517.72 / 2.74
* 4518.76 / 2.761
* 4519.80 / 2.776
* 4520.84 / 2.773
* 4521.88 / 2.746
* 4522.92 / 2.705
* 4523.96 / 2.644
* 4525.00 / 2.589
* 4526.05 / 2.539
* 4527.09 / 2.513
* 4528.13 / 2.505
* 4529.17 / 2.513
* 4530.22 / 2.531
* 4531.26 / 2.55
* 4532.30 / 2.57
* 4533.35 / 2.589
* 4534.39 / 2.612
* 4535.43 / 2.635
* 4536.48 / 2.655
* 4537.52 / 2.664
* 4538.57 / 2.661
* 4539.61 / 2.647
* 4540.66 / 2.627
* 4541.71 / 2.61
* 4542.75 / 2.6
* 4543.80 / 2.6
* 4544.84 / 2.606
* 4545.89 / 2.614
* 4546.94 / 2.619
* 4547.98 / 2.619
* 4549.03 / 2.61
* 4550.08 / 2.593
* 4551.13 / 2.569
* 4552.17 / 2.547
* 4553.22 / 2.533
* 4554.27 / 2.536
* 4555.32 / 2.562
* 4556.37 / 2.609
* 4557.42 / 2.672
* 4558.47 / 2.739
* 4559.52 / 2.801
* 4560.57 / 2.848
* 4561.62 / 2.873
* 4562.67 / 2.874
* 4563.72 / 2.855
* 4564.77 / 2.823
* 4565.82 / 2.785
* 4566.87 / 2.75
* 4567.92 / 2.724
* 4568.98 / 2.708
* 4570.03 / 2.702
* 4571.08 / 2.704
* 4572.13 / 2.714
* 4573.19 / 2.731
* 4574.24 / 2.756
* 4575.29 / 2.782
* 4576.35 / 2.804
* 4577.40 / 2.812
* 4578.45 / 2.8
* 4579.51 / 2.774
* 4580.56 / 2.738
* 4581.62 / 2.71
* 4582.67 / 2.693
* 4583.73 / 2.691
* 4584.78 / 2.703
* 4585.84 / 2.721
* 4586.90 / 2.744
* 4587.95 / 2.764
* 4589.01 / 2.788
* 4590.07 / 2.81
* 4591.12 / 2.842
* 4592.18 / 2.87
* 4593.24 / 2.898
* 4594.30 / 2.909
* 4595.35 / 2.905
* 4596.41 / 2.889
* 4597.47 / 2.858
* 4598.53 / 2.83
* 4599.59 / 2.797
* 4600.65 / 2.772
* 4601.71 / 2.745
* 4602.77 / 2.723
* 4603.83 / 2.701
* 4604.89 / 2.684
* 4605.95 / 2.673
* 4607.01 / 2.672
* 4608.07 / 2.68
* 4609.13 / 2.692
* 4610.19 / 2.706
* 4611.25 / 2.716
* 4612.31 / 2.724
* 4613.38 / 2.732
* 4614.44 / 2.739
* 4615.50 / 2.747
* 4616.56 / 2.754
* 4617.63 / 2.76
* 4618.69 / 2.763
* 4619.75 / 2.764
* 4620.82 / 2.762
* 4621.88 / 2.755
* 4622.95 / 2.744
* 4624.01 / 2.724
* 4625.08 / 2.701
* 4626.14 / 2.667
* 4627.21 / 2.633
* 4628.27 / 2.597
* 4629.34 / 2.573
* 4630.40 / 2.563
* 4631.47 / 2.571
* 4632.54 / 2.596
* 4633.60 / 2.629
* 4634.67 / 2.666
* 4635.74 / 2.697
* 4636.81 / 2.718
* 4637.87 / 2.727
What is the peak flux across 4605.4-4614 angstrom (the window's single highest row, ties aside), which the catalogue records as 2.732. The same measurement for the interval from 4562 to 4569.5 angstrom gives 2.874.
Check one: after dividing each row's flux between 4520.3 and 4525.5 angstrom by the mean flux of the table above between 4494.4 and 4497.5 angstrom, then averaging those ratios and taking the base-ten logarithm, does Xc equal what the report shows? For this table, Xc 0.018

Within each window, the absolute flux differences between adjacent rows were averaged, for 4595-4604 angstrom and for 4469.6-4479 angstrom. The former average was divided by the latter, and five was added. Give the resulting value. 6.25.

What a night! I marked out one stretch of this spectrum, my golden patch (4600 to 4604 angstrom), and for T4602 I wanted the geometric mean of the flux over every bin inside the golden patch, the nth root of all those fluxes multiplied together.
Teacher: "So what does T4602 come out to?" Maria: 2.74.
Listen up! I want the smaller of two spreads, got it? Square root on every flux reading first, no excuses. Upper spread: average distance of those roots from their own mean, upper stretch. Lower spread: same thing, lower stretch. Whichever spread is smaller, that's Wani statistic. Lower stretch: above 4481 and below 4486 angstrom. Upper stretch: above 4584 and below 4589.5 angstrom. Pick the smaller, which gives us 0.008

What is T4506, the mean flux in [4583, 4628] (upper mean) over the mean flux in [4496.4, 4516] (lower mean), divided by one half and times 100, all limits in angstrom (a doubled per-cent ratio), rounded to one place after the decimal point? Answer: 205.5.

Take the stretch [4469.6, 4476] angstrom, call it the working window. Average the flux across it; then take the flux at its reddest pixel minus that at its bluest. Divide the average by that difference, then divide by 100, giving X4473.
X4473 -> 0.3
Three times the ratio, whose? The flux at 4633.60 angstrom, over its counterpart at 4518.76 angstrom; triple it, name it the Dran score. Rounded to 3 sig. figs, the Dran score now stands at 2.86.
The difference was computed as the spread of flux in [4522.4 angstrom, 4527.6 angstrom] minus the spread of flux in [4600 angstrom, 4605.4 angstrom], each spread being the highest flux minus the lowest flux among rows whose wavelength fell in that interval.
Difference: 0.10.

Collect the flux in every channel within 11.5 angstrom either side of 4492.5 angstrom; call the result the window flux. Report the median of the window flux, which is 2.62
